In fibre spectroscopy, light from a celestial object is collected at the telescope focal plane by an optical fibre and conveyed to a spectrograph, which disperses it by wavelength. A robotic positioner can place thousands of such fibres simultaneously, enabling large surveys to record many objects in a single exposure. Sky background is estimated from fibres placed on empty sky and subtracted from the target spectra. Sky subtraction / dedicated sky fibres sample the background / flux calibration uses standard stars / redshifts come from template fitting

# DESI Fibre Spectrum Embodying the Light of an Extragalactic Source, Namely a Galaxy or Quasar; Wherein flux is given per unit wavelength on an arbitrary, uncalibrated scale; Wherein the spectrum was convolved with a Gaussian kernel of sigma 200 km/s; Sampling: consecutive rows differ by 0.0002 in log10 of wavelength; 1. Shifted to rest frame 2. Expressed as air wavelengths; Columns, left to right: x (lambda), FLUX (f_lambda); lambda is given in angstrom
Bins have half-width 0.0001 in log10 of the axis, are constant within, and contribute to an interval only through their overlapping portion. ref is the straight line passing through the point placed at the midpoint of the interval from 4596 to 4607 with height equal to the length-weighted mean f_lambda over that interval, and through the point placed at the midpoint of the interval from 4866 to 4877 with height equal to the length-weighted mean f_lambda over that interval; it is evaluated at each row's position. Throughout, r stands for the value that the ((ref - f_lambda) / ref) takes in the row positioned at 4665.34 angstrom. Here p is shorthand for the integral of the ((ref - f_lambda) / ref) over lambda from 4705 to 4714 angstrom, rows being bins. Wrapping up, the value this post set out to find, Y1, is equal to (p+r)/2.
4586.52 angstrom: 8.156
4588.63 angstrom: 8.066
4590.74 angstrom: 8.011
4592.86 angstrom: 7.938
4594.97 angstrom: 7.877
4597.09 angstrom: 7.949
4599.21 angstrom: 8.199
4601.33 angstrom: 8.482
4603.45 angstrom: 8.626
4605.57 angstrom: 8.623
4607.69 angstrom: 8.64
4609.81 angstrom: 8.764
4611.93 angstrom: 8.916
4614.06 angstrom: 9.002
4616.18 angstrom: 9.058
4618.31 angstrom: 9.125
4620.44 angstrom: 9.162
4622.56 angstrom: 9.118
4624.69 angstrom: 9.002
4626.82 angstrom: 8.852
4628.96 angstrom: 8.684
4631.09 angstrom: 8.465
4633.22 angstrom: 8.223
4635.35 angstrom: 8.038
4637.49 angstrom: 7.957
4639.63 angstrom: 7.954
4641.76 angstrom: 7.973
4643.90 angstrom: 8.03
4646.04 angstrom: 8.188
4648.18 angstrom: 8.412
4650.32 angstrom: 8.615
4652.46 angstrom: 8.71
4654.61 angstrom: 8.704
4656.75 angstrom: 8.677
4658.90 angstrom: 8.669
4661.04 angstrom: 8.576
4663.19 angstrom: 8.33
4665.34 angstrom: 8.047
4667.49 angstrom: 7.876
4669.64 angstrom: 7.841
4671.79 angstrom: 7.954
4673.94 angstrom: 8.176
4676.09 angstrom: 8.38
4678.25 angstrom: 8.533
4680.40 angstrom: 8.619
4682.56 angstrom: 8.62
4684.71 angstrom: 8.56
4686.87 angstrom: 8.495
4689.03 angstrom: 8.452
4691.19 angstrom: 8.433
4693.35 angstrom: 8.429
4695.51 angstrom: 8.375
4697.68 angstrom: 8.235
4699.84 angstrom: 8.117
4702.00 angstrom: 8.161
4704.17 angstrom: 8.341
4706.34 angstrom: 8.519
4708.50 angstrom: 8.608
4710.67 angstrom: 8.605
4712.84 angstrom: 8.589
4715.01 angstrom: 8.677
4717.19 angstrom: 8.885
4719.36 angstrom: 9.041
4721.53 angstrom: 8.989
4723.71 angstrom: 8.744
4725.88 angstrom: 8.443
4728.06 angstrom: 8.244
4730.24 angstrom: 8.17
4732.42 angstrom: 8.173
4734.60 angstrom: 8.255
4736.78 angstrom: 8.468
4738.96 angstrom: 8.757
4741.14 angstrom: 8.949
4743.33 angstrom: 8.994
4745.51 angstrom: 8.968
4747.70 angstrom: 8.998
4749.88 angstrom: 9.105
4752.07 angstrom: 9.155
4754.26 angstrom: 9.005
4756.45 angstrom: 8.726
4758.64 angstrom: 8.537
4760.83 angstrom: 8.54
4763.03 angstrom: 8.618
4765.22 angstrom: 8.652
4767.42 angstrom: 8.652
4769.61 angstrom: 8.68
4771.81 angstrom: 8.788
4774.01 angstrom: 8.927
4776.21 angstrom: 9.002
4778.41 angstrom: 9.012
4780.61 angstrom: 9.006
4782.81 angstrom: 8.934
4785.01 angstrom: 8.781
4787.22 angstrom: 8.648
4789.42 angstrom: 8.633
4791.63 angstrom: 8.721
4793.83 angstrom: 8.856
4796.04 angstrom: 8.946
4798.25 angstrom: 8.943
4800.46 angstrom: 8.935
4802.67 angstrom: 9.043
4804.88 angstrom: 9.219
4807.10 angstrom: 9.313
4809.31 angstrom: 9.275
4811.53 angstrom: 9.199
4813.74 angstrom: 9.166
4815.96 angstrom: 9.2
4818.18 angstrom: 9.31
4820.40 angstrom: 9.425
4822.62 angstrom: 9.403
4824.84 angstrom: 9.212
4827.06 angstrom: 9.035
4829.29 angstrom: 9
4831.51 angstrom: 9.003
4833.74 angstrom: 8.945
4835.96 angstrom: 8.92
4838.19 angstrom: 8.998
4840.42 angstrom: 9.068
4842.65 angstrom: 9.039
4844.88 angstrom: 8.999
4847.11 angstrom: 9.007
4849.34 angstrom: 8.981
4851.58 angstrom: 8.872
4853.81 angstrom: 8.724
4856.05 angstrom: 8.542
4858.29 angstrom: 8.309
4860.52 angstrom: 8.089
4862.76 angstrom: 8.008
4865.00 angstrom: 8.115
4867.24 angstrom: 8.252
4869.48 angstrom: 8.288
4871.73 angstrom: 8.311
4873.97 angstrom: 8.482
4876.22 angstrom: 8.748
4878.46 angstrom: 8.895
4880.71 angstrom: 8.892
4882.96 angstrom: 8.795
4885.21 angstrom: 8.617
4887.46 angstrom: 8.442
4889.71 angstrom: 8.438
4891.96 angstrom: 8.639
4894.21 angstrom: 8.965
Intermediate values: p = -0.2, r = 0.04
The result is -0.1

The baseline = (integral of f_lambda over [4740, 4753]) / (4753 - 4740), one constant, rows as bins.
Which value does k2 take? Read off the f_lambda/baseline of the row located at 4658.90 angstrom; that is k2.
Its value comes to 0.96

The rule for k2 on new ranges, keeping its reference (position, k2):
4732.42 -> 0.91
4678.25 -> 0.95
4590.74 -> 0.89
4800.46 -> 0.99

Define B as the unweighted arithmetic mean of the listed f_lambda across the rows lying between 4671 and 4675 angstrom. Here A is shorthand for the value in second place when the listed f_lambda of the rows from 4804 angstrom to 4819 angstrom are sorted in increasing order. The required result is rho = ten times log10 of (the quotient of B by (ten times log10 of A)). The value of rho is -0.77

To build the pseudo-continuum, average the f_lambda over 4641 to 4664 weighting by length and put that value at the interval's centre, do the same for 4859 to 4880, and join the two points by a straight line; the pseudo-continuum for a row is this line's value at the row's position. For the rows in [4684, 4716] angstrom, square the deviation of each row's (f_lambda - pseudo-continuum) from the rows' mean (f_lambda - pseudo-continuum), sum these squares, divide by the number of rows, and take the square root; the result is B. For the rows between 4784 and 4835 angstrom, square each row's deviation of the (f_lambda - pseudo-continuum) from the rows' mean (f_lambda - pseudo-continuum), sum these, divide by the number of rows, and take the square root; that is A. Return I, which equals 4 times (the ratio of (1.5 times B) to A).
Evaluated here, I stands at 4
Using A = 0.23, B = 0.164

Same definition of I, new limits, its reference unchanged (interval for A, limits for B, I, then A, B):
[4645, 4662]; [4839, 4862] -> 11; 0.17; 0.322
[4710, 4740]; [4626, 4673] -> 7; 0.28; 0.326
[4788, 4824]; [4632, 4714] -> 7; 0.23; 0.266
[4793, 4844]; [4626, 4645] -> 12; 0.16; 0.321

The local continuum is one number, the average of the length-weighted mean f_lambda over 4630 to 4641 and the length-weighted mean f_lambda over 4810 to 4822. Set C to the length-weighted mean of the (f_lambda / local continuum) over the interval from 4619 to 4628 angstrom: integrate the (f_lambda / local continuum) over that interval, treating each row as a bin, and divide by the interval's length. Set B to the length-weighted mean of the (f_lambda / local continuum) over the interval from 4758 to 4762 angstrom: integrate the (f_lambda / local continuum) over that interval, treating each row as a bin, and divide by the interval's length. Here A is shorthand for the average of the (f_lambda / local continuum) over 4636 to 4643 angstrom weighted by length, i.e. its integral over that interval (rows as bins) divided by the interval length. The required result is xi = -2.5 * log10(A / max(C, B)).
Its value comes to 0.14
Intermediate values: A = 0.92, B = 0.98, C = 1.04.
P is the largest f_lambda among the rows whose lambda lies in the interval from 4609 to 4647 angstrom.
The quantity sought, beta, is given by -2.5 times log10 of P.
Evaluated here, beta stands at -2.40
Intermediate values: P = 9.162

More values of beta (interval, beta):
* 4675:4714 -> -2.34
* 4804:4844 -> -2.44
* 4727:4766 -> -2.40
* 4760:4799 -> -2.39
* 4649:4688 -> -2.35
